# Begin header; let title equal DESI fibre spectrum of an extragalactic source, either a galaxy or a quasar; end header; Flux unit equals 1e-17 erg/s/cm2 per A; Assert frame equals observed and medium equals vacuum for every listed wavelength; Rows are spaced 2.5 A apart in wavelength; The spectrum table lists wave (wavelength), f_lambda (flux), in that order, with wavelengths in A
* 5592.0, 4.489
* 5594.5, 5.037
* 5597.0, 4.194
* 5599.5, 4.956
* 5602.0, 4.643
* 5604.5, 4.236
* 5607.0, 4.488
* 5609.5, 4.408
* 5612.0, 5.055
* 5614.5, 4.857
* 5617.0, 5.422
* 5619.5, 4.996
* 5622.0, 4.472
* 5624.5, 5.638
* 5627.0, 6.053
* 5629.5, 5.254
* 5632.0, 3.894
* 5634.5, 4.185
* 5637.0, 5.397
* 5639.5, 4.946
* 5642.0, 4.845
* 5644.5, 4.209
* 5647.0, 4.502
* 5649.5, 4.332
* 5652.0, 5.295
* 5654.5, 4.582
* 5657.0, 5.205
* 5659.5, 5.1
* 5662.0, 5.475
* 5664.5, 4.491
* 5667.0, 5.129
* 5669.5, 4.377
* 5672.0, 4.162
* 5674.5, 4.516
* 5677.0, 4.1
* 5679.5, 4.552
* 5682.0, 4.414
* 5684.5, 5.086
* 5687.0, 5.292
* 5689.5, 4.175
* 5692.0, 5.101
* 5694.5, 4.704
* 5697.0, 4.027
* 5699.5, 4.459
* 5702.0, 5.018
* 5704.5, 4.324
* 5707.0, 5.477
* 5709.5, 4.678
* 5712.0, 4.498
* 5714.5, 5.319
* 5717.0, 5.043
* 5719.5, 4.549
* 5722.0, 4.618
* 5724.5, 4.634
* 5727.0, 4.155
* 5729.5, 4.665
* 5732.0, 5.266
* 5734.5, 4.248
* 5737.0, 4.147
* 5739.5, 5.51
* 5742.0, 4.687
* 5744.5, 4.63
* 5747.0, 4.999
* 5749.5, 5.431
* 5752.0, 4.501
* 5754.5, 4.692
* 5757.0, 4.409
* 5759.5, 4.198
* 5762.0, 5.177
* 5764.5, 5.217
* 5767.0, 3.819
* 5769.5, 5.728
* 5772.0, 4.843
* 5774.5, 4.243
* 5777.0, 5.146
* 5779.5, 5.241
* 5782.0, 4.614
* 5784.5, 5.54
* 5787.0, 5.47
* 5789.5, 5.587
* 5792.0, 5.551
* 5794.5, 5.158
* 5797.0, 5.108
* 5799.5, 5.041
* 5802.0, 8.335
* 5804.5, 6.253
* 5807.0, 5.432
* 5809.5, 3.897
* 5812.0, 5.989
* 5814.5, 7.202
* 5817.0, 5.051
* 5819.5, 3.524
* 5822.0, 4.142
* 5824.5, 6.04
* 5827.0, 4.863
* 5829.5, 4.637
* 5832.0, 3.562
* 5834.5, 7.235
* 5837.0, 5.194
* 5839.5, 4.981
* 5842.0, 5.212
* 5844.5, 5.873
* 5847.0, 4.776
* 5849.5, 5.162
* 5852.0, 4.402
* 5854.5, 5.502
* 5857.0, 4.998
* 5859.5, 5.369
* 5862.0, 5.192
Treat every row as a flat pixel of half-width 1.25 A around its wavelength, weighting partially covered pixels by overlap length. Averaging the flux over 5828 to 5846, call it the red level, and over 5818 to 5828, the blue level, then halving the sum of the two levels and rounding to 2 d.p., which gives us 4.94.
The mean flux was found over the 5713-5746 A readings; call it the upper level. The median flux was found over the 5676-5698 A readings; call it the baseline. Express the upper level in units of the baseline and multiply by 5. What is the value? 5.2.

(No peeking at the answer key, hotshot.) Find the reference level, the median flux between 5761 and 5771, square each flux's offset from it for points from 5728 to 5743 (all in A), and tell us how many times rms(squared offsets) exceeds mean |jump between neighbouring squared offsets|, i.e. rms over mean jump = 1.19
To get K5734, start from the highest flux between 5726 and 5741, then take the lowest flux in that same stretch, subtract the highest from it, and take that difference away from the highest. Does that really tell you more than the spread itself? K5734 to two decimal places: 6.87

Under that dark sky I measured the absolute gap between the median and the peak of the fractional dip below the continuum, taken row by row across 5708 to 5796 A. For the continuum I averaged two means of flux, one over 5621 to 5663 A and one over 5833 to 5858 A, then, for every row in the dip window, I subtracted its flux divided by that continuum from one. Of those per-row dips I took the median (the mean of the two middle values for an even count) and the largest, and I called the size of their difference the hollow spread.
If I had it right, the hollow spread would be 0.17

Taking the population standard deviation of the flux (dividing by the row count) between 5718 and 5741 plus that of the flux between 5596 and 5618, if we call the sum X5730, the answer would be 0.83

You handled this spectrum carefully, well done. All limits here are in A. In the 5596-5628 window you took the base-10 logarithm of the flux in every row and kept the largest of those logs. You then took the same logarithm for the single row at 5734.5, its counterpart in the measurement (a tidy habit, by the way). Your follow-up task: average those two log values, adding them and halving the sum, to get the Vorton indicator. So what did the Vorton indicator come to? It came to 0.705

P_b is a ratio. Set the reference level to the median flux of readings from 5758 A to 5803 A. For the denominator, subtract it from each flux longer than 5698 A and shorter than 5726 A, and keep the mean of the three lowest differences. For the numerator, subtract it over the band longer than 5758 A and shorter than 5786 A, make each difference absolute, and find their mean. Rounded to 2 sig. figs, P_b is -0.64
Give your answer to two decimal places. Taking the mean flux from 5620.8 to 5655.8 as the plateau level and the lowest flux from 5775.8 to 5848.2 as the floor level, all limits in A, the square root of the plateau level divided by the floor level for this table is 1.17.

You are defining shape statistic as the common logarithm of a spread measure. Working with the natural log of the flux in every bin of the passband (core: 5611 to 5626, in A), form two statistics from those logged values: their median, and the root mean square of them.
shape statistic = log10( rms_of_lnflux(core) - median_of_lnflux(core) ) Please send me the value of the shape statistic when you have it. -2.07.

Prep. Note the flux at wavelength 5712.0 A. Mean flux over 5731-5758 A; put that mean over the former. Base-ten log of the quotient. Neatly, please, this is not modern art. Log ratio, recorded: 0.03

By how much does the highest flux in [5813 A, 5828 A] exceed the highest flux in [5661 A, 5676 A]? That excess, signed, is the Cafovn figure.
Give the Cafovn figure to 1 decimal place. 1.7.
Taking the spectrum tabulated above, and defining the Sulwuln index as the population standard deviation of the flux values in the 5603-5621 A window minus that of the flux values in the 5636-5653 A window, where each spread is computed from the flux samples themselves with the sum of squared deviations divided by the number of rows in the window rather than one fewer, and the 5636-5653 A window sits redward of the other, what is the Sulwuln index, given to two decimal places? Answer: -0.04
